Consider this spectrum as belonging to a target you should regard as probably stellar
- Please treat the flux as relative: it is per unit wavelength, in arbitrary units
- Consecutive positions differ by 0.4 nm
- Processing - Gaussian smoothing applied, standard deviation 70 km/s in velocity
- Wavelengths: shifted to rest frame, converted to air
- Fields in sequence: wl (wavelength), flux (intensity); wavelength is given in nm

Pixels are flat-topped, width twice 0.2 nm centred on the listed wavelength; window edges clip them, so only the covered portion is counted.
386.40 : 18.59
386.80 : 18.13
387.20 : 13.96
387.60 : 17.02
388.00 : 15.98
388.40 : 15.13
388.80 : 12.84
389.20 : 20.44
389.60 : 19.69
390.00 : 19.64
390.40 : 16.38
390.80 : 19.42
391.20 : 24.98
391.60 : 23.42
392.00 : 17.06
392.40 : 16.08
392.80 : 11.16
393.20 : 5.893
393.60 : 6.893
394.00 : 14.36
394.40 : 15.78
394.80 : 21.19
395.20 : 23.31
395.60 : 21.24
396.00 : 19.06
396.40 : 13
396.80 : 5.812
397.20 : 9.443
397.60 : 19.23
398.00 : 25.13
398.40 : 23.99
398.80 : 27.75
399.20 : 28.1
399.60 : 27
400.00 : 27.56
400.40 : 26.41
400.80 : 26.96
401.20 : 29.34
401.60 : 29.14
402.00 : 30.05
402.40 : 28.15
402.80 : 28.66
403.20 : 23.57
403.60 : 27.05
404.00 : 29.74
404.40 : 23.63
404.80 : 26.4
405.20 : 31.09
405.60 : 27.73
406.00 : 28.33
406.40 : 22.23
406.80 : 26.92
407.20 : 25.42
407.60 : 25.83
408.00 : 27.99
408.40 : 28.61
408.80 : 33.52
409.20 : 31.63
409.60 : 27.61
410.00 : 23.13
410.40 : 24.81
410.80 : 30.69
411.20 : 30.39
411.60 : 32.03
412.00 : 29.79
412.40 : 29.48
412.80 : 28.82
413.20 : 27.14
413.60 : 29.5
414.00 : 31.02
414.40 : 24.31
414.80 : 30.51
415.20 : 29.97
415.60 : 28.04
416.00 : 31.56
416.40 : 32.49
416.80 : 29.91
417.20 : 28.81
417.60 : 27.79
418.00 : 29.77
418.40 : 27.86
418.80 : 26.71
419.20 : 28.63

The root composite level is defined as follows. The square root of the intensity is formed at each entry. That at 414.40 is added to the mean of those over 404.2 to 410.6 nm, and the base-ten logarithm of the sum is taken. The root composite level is 1.01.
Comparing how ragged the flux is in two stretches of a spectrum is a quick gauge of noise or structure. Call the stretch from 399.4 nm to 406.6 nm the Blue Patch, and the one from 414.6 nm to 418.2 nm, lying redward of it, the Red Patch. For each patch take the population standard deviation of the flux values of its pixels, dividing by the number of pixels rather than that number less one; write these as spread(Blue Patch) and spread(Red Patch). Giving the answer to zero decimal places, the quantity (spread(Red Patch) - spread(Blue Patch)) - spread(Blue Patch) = -3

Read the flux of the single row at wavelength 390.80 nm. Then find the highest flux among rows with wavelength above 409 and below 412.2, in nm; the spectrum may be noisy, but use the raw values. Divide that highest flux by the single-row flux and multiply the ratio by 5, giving 8.2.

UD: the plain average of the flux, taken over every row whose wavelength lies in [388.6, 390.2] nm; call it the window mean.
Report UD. 18.2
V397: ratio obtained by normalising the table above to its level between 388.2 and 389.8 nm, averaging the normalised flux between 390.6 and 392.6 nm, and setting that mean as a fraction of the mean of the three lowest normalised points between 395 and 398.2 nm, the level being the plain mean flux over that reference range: 2.14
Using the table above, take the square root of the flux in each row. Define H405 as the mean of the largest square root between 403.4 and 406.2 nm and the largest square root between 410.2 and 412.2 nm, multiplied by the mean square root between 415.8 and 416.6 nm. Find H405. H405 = 31.8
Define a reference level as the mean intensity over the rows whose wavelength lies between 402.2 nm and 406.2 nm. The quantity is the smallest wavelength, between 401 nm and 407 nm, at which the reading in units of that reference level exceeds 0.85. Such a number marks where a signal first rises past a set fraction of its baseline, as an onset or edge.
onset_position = 401.20 nm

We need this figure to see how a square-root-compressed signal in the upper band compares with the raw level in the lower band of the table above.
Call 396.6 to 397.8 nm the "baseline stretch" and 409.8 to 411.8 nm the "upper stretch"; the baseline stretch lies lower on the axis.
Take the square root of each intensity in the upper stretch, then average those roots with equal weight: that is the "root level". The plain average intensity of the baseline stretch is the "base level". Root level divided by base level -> 0.46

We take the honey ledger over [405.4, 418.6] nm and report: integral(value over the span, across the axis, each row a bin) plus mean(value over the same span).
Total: 406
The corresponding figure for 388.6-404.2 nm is 347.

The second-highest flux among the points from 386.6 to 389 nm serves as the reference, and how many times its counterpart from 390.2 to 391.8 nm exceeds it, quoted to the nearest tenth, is 1.4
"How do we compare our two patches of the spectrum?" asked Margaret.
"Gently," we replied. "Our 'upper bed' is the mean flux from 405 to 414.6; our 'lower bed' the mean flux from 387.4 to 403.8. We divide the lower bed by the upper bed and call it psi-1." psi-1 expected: 0.72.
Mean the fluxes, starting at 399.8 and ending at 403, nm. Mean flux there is 28.3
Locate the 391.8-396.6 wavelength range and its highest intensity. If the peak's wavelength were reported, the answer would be 395.20 nm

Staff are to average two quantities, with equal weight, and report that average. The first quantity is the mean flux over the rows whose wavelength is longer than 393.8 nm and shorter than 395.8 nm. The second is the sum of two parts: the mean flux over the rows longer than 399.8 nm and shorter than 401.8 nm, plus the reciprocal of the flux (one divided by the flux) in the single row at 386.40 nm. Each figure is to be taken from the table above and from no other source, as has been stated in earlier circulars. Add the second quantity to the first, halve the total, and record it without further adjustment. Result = 23.6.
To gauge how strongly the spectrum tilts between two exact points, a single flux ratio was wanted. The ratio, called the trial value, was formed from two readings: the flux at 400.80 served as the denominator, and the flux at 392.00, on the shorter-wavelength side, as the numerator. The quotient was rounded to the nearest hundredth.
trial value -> 0.63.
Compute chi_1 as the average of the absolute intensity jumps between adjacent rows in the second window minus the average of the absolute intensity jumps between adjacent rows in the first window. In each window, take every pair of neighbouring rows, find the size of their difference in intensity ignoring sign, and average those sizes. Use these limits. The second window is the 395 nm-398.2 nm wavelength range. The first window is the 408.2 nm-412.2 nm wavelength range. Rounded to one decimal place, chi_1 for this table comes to 2.3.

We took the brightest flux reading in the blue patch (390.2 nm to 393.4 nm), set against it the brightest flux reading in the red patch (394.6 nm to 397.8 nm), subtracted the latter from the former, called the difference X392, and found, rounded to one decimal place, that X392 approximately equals 1.7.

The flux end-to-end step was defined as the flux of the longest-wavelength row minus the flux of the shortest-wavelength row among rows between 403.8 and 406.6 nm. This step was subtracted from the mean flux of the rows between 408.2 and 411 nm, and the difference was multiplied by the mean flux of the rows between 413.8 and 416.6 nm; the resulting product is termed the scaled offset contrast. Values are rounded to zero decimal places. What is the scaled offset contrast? 1072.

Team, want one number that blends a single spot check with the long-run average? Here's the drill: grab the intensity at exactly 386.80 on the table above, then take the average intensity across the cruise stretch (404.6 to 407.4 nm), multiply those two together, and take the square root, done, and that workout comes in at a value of 22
